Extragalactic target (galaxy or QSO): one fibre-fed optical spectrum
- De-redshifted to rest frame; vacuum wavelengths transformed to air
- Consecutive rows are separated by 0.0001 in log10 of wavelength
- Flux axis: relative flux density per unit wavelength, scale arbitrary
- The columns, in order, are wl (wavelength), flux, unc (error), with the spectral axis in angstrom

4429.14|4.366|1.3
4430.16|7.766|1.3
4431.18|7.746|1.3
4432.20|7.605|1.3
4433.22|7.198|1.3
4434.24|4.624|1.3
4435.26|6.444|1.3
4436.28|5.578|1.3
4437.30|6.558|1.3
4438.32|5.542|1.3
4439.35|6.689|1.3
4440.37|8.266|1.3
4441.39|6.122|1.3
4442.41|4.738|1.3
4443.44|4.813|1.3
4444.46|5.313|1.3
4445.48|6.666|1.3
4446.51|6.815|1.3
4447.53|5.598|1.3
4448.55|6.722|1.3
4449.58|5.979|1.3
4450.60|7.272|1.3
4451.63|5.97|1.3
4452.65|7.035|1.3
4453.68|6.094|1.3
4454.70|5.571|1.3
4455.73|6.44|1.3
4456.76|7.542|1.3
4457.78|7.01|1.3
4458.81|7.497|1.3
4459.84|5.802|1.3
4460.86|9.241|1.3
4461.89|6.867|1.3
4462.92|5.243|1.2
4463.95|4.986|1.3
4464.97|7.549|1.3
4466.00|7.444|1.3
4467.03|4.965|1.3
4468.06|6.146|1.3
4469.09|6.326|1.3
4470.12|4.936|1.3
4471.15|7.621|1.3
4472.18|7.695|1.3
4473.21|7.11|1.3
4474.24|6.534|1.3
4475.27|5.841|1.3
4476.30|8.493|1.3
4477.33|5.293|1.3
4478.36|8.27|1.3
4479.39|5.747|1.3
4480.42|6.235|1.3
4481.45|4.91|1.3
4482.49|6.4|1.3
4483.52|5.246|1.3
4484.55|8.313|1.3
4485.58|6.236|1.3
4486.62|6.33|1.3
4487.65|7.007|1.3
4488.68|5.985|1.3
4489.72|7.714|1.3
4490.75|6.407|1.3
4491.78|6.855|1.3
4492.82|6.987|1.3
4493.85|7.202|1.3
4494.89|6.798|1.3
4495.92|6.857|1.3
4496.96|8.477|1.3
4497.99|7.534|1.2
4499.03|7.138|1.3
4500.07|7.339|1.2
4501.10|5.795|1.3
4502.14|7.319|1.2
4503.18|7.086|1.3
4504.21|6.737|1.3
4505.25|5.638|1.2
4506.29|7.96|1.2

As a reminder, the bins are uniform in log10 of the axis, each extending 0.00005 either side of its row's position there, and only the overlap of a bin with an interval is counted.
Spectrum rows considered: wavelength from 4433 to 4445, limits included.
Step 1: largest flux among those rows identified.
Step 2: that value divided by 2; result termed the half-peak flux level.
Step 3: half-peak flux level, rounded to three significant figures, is 4.13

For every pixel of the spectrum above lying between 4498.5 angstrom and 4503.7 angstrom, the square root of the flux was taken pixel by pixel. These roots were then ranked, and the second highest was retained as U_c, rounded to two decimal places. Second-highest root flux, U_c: 2.71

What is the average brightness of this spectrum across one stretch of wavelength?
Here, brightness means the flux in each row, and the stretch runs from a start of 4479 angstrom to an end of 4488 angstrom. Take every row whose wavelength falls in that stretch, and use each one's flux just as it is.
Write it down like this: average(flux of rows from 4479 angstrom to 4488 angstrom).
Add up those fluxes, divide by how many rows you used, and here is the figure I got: 6.3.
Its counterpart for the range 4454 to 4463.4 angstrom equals 6.8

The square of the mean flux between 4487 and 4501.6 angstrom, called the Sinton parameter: 49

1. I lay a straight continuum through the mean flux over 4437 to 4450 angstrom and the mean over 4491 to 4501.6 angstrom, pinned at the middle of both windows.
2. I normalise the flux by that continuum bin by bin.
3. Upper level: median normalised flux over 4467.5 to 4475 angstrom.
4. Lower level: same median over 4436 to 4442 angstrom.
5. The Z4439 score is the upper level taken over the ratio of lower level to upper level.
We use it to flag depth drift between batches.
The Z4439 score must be 0.91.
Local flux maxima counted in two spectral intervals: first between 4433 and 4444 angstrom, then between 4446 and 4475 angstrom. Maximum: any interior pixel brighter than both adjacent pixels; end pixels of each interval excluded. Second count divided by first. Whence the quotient 3.0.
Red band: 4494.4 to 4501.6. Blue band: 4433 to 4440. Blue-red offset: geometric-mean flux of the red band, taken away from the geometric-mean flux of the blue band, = -1.06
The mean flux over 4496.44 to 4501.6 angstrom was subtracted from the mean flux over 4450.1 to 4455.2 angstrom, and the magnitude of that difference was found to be 0.9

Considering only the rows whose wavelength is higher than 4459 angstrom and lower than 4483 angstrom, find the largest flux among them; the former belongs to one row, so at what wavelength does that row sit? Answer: 4460.86 angstrom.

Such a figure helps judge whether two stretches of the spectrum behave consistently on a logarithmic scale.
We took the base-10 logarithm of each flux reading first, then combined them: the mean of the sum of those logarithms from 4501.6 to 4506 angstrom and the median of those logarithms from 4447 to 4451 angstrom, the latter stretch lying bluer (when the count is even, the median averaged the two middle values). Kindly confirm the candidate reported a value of 2.05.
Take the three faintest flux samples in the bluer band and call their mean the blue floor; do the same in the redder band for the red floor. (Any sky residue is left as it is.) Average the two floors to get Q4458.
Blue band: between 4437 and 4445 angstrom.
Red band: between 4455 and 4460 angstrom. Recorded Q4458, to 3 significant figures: 5.69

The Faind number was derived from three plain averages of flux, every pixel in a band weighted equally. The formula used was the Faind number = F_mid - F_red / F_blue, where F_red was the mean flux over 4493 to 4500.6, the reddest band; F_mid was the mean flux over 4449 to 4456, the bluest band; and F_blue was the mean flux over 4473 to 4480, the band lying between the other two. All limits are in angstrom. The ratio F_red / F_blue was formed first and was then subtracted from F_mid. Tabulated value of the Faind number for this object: 5.25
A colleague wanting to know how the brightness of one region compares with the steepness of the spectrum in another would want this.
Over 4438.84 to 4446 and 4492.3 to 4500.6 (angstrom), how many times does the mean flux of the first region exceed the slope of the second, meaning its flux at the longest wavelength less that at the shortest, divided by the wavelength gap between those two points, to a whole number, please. 125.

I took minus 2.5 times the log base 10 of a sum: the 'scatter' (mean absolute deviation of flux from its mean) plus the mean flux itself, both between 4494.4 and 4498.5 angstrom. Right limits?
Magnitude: -2.26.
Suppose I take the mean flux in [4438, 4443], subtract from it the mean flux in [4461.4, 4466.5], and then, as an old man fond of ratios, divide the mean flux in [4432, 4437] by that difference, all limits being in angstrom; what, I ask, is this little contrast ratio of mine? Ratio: -43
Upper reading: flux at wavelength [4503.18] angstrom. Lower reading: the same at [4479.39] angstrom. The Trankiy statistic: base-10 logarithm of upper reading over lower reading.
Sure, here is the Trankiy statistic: 0.09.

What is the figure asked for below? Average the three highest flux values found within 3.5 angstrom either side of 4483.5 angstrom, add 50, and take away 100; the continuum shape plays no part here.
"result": -43.0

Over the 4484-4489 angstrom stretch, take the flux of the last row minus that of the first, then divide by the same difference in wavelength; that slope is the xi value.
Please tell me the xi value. -0.56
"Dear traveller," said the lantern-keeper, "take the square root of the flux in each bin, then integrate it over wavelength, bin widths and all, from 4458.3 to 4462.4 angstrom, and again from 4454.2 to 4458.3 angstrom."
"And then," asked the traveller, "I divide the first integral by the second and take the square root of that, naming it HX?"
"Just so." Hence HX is 1.03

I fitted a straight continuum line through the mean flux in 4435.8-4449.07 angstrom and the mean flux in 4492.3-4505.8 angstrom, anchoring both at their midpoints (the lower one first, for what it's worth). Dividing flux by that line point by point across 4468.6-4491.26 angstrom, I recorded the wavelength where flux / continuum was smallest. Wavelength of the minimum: 4481.45 angstrom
